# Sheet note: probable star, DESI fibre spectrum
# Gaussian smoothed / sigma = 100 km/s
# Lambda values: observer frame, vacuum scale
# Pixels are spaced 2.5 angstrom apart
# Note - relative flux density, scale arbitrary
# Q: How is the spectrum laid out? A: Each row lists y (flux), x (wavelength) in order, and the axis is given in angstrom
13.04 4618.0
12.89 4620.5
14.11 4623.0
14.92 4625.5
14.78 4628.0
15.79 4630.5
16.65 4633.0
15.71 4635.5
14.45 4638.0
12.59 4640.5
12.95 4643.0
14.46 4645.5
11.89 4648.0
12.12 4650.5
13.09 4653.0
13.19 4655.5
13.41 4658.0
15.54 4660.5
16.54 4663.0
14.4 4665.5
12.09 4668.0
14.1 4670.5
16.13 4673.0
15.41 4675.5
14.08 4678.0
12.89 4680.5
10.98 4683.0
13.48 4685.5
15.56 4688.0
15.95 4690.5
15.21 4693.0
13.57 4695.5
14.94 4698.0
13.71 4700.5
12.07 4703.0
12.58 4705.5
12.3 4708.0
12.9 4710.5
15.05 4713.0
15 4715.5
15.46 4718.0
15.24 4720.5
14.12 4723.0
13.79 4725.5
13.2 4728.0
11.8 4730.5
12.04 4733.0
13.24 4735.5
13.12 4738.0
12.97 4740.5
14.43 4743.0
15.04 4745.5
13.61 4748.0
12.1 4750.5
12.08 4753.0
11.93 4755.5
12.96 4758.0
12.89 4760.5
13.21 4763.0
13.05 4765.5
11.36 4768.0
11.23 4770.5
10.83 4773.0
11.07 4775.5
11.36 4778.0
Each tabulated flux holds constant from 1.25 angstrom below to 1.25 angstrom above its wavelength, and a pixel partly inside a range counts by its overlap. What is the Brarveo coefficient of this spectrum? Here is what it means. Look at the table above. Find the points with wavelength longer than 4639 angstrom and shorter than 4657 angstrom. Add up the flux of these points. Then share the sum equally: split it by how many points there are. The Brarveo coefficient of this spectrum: 12.9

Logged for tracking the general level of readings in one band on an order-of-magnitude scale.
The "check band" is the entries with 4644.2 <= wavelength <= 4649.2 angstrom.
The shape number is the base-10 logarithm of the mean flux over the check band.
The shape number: 1.12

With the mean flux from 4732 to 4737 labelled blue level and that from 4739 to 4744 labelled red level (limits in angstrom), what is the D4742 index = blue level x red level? 173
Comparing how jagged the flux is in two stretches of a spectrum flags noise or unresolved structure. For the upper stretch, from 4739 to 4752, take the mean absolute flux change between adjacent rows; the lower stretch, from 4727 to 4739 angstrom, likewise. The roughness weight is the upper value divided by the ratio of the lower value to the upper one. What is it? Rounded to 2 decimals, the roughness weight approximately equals 2.12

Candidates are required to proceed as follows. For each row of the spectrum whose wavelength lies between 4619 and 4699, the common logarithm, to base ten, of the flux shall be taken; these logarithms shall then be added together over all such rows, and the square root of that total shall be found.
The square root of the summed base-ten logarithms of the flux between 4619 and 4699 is 6.1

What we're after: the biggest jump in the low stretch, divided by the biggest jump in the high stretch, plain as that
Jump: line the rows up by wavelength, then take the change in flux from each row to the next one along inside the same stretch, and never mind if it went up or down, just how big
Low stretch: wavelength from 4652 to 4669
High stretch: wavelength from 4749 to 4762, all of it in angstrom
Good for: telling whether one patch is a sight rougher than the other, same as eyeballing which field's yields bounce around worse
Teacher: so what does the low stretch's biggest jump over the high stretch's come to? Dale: 2.24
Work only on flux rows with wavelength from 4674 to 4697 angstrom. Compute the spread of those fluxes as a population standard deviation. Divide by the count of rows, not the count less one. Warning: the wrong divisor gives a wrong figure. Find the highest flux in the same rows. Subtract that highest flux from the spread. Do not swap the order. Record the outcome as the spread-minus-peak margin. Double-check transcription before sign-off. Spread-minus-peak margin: -14.4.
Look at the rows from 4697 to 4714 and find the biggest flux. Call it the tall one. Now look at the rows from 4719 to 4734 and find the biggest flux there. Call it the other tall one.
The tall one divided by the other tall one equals 0.99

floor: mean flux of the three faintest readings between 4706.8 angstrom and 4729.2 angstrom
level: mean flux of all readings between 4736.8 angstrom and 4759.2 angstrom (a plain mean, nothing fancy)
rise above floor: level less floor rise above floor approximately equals 0.34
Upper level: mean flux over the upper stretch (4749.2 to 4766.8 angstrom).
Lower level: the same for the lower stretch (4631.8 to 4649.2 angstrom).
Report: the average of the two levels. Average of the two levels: 13.4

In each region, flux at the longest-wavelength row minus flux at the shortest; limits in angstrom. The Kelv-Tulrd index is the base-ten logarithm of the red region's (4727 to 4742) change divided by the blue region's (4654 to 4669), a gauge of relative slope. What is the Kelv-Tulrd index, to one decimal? -0.7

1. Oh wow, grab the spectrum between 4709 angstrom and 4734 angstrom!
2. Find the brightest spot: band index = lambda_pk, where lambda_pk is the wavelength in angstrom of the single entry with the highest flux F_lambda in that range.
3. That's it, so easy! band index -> 4718.0 angstrom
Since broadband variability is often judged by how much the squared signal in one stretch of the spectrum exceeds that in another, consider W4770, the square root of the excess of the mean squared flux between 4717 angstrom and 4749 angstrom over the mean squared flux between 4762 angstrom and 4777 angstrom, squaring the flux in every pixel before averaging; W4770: 7.0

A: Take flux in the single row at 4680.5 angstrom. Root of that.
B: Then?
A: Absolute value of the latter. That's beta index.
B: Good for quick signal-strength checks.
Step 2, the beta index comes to 3.59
